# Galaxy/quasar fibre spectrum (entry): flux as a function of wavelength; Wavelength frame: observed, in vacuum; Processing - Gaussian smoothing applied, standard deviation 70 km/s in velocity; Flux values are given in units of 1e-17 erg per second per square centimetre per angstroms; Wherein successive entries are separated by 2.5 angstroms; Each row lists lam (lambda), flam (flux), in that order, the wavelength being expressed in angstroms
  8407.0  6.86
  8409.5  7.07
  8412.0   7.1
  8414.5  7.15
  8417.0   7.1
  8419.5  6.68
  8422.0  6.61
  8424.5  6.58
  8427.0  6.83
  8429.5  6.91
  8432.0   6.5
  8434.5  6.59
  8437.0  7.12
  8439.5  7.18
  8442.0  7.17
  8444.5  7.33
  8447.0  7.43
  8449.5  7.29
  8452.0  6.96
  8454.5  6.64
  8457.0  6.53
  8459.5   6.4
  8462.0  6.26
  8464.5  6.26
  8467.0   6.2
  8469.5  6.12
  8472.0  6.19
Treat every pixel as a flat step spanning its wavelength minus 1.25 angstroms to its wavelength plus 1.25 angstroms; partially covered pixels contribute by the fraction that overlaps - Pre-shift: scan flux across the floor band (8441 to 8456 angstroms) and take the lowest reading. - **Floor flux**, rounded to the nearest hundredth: 6.64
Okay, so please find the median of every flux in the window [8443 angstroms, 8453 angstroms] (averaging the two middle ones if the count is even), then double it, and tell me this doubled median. 14.6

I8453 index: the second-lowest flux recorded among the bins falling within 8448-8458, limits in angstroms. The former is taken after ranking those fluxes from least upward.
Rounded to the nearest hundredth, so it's 6.64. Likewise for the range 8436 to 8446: 7.17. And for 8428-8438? 6.59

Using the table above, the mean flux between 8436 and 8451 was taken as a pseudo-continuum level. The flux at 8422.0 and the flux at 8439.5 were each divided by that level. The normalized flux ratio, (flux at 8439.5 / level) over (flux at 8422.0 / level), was 1.09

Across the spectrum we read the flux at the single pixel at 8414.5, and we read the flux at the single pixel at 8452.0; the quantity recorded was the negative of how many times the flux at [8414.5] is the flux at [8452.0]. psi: -1.03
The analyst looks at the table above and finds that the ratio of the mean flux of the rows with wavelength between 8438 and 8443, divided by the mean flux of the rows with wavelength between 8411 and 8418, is 1.01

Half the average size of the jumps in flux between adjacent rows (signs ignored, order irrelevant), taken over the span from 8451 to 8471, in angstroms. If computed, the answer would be 0.06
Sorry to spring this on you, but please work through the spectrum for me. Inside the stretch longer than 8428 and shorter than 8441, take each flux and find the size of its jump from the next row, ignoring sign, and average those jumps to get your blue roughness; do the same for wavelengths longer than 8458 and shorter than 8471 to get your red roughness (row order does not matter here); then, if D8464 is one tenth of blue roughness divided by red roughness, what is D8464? 0.389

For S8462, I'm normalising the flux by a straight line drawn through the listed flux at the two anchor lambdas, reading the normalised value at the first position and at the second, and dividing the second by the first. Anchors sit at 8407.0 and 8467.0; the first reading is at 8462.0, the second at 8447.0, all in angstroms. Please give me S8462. 1.16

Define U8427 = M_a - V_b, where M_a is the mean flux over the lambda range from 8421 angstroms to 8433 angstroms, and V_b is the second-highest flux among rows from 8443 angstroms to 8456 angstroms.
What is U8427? -0.6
